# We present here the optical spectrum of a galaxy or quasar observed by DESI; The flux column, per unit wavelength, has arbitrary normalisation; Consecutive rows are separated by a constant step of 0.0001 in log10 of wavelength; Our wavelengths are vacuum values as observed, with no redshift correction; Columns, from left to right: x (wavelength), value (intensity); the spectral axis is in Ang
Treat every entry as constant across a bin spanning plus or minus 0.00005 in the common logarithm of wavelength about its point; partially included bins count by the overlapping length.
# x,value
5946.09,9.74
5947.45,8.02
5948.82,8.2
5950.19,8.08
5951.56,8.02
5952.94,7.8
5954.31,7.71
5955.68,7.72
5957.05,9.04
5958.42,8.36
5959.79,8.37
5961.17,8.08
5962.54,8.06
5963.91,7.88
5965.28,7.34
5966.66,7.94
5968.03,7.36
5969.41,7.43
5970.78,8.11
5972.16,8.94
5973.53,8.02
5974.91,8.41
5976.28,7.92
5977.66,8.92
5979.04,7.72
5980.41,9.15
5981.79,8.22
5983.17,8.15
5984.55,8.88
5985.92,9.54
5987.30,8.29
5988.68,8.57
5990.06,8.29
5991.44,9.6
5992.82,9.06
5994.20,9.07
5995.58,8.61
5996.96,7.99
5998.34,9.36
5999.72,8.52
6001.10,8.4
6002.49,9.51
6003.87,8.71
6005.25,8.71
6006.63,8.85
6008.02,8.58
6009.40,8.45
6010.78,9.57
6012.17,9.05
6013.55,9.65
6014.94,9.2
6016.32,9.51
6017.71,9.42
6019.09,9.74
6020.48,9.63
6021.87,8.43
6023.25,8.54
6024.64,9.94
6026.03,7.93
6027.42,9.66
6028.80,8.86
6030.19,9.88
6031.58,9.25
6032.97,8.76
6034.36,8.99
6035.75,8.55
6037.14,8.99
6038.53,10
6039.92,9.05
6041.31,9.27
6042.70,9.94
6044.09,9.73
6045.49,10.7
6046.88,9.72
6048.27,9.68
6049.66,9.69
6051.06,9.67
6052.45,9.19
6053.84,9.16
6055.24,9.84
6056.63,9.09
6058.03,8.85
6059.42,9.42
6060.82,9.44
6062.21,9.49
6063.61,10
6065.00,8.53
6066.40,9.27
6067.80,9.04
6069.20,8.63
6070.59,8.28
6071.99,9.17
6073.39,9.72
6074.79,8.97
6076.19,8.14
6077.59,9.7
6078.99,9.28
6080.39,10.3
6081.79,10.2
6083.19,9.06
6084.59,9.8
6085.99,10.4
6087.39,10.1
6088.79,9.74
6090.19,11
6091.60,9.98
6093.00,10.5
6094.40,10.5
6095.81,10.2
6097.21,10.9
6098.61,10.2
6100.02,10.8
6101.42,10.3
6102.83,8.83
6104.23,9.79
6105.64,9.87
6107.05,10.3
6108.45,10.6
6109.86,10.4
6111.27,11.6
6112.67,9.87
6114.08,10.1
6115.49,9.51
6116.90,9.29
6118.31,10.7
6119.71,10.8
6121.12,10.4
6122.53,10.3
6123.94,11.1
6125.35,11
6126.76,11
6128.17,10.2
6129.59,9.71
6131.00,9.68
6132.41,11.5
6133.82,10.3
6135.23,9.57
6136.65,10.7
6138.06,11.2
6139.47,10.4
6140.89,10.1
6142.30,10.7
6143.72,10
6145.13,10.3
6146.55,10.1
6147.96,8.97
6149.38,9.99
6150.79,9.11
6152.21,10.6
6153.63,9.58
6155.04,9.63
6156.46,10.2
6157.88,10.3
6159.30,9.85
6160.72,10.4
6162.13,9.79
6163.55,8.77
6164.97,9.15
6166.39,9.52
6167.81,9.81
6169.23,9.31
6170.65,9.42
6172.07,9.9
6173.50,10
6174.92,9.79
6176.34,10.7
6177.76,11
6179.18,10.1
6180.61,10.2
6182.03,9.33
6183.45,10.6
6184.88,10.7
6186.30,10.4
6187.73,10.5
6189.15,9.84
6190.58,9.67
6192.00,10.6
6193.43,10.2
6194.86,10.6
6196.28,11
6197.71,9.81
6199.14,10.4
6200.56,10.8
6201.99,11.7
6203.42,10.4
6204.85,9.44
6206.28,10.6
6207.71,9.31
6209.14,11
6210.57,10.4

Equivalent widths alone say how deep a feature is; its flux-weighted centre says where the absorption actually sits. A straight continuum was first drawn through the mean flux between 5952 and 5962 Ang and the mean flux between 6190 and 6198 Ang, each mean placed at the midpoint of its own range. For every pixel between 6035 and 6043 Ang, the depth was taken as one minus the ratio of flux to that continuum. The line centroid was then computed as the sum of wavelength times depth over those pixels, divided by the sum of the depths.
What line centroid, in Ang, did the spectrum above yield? 6041.1 Ang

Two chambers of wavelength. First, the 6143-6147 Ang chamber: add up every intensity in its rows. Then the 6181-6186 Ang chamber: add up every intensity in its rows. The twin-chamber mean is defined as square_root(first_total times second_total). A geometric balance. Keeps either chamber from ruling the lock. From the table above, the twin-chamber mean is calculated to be 30.5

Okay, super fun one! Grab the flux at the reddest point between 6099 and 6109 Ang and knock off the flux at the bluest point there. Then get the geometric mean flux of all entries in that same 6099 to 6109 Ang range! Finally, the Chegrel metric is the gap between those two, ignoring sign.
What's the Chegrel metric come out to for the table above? 10.3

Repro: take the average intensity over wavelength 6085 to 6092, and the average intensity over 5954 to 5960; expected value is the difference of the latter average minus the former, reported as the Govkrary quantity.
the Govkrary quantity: -2.0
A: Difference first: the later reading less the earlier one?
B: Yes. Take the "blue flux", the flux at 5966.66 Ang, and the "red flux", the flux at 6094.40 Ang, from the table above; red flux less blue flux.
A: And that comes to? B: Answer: 2.6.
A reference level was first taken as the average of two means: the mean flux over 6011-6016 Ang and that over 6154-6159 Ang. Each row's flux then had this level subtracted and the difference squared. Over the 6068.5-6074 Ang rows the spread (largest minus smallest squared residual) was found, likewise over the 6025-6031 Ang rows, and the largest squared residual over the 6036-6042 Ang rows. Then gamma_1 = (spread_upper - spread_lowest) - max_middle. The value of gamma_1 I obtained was -1.6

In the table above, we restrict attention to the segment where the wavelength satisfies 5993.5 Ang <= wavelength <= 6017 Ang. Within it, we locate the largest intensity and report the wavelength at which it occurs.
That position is 6013.55 Ang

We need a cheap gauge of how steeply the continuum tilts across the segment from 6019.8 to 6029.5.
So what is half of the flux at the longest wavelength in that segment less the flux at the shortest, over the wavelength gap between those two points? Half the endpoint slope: -0.046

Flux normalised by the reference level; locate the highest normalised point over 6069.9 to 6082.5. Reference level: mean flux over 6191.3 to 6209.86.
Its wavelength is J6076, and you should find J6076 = 6080.39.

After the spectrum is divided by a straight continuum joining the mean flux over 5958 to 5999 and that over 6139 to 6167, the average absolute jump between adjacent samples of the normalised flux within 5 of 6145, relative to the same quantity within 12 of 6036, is 0.74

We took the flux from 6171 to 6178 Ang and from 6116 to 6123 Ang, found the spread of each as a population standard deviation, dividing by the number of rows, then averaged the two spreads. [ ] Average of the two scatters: 0.51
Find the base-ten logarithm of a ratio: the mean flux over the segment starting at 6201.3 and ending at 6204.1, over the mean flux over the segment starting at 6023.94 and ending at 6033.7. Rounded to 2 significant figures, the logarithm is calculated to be 0.080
